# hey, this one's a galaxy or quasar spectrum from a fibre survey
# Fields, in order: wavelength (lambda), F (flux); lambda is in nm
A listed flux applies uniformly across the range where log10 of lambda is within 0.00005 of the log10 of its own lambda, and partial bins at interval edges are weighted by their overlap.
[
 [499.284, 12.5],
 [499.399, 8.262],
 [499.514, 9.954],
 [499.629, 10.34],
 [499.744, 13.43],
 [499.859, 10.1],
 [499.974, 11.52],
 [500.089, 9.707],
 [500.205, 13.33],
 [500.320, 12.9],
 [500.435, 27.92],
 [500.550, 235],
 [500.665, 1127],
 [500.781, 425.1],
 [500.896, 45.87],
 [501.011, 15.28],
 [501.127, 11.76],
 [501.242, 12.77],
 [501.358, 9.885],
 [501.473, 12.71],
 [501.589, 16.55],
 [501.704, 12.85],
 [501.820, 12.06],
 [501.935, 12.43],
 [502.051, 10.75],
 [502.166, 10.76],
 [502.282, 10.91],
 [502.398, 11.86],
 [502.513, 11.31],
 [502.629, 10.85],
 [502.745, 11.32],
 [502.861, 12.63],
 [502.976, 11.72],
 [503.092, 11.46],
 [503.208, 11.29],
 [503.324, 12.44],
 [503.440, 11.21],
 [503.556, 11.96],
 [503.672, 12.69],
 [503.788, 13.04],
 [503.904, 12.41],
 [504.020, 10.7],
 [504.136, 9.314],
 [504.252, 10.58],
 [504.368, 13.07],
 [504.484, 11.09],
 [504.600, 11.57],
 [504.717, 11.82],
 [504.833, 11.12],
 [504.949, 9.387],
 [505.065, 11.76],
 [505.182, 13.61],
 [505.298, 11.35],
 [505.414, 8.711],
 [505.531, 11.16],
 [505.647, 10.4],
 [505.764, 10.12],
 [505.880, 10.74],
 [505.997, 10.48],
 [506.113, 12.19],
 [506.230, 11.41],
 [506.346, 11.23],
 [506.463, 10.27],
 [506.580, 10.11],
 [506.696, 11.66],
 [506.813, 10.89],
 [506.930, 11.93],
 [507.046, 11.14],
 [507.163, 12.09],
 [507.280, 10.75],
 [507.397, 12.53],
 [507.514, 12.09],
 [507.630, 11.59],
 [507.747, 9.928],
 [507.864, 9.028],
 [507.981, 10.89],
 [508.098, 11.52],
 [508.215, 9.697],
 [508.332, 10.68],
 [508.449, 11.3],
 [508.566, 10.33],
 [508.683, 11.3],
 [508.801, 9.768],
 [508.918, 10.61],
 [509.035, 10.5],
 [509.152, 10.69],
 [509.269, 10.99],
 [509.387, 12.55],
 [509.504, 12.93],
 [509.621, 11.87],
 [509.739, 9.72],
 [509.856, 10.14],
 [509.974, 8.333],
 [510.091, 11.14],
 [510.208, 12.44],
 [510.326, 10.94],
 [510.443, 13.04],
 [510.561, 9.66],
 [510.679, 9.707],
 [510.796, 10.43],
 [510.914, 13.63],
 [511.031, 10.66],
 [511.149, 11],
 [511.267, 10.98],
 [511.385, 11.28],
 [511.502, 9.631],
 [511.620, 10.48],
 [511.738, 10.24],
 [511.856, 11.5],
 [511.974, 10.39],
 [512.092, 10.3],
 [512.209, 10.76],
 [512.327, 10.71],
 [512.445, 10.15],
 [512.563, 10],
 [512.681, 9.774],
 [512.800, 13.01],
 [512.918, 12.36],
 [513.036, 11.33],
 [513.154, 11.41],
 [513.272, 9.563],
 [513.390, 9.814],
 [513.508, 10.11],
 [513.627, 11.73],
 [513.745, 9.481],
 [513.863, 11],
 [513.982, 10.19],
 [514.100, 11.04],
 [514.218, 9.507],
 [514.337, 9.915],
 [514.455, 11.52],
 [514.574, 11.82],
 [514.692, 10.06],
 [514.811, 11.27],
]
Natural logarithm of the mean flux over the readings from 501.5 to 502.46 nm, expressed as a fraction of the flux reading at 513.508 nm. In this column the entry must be 0.19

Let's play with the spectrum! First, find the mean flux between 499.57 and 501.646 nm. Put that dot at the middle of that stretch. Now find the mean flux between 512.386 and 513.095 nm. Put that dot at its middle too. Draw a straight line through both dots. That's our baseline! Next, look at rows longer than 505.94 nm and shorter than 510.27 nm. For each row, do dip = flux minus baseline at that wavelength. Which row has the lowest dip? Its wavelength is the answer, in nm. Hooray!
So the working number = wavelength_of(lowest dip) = 505.997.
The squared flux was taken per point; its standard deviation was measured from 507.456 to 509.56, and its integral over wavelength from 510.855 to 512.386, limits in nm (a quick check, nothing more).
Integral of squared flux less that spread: 161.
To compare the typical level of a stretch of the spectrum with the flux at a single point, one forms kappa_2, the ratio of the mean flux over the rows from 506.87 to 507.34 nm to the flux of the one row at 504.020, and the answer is 1.07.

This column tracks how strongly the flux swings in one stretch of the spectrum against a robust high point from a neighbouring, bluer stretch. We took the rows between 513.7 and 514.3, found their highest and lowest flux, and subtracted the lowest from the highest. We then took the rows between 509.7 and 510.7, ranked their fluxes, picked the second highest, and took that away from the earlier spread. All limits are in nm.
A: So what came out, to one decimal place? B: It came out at -10.9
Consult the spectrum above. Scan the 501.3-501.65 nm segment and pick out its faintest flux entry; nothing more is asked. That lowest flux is 9.885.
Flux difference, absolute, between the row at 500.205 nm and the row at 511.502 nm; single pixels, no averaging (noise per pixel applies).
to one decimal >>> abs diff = 3.7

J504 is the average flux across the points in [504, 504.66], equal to 11.1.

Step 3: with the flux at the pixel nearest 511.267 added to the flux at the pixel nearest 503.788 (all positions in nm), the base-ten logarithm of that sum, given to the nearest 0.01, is 1.38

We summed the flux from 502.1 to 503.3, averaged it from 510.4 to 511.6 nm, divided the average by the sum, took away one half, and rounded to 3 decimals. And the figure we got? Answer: -0.404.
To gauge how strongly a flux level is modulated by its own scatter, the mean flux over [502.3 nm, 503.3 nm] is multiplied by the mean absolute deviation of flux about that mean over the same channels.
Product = 4.5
